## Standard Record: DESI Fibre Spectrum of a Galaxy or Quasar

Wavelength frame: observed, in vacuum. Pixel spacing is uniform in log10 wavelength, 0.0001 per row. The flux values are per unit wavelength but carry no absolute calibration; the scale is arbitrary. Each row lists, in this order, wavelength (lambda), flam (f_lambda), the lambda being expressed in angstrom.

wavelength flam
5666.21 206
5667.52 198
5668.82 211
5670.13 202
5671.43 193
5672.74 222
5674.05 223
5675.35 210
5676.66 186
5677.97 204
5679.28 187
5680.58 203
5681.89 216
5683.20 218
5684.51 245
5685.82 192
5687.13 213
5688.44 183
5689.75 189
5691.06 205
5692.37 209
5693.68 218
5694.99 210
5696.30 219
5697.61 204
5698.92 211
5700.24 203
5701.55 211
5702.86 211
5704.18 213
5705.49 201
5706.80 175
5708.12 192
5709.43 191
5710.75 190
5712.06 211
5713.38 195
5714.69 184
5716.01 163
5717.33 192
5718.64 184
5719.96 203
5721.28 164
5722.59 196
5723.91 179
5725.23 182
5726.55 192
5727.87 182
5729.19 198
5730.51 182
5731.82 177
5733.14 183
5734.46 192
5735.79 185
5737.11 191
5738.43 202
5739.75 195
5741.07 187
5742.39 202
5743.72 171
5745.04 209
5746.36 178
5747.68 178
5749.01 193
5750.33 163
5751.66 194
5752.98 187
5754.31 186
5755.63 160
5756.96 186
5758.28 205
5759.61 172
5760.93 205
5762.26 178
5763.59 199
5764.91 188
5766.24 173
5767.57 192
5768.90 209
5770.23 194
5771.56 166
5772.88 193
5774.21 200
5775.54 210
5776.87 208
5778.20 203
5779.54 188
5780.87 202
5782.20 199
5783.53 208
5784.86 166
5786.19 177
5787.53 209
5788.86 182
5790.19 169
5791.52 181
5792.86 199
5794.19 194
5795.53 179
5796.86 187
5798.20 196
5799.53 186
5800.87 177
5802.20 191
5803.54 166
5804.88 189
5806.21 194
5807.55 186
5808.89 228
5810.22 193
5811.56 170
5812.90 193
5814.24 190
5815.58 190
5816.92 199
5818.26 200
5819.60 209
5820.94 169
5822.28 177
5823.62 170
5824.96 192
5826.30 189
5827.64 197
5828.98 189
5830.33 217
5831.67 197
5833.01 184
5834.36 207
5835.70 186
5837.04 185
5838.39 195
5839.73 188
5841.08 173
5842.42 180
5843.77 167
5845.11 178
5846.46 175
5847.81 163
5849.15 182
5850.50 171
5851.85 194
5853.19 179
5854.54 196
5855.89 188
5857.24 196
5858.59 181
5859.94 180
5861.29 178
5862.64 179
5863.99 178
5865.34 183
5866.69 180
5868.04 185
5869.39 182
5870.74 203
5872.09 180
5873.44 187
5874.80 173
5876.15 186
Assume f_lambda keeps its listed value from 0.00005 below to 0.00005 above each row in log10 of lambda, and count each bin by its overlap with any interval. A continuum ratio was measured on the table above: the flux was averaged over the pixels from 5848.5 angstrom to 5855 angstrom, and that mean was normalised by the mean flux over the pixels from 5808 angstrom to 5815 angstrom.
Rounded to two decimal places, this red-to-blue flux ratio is 0.95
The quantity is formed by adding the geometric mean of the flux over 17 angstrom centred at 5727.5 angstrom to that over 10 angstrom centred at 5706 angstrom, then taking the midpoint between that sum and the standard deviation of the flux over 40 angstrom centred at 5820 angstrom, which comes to 198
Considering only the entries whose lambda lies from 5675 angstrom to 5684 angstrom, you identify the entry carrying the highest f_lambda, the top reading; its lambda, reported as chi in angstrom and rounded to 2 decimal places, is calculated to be 5683.20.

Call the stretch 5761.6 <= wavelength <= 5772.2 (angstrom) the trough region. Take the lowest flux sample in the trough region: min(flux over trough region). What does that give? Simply 166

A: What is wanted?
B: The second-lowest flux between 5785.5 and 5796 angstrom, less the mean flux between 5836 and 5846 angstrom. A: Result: -4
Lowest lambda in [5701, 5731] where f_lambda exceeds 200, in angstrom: 5701.55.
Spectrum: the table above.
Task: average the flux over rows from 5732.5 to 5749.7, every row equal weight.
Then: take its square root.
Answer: 13.8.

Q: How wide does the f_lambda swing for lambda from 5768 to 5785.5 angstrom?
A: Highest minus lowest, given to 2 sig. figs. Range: 44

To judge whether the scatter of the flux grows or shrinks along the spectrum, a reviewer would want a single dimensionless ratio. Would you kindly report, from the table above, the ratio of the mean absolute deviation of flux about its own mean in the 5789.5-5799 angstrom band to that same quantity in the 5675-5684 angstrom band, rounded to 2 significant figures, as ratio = 0.88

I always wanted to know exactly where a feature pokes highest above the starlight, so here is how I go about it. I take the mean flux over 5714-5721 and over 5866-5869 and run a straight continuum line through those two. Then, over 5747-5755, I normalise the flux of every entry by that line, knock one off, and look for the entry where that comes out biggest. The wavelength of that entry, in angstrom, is 5751.66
